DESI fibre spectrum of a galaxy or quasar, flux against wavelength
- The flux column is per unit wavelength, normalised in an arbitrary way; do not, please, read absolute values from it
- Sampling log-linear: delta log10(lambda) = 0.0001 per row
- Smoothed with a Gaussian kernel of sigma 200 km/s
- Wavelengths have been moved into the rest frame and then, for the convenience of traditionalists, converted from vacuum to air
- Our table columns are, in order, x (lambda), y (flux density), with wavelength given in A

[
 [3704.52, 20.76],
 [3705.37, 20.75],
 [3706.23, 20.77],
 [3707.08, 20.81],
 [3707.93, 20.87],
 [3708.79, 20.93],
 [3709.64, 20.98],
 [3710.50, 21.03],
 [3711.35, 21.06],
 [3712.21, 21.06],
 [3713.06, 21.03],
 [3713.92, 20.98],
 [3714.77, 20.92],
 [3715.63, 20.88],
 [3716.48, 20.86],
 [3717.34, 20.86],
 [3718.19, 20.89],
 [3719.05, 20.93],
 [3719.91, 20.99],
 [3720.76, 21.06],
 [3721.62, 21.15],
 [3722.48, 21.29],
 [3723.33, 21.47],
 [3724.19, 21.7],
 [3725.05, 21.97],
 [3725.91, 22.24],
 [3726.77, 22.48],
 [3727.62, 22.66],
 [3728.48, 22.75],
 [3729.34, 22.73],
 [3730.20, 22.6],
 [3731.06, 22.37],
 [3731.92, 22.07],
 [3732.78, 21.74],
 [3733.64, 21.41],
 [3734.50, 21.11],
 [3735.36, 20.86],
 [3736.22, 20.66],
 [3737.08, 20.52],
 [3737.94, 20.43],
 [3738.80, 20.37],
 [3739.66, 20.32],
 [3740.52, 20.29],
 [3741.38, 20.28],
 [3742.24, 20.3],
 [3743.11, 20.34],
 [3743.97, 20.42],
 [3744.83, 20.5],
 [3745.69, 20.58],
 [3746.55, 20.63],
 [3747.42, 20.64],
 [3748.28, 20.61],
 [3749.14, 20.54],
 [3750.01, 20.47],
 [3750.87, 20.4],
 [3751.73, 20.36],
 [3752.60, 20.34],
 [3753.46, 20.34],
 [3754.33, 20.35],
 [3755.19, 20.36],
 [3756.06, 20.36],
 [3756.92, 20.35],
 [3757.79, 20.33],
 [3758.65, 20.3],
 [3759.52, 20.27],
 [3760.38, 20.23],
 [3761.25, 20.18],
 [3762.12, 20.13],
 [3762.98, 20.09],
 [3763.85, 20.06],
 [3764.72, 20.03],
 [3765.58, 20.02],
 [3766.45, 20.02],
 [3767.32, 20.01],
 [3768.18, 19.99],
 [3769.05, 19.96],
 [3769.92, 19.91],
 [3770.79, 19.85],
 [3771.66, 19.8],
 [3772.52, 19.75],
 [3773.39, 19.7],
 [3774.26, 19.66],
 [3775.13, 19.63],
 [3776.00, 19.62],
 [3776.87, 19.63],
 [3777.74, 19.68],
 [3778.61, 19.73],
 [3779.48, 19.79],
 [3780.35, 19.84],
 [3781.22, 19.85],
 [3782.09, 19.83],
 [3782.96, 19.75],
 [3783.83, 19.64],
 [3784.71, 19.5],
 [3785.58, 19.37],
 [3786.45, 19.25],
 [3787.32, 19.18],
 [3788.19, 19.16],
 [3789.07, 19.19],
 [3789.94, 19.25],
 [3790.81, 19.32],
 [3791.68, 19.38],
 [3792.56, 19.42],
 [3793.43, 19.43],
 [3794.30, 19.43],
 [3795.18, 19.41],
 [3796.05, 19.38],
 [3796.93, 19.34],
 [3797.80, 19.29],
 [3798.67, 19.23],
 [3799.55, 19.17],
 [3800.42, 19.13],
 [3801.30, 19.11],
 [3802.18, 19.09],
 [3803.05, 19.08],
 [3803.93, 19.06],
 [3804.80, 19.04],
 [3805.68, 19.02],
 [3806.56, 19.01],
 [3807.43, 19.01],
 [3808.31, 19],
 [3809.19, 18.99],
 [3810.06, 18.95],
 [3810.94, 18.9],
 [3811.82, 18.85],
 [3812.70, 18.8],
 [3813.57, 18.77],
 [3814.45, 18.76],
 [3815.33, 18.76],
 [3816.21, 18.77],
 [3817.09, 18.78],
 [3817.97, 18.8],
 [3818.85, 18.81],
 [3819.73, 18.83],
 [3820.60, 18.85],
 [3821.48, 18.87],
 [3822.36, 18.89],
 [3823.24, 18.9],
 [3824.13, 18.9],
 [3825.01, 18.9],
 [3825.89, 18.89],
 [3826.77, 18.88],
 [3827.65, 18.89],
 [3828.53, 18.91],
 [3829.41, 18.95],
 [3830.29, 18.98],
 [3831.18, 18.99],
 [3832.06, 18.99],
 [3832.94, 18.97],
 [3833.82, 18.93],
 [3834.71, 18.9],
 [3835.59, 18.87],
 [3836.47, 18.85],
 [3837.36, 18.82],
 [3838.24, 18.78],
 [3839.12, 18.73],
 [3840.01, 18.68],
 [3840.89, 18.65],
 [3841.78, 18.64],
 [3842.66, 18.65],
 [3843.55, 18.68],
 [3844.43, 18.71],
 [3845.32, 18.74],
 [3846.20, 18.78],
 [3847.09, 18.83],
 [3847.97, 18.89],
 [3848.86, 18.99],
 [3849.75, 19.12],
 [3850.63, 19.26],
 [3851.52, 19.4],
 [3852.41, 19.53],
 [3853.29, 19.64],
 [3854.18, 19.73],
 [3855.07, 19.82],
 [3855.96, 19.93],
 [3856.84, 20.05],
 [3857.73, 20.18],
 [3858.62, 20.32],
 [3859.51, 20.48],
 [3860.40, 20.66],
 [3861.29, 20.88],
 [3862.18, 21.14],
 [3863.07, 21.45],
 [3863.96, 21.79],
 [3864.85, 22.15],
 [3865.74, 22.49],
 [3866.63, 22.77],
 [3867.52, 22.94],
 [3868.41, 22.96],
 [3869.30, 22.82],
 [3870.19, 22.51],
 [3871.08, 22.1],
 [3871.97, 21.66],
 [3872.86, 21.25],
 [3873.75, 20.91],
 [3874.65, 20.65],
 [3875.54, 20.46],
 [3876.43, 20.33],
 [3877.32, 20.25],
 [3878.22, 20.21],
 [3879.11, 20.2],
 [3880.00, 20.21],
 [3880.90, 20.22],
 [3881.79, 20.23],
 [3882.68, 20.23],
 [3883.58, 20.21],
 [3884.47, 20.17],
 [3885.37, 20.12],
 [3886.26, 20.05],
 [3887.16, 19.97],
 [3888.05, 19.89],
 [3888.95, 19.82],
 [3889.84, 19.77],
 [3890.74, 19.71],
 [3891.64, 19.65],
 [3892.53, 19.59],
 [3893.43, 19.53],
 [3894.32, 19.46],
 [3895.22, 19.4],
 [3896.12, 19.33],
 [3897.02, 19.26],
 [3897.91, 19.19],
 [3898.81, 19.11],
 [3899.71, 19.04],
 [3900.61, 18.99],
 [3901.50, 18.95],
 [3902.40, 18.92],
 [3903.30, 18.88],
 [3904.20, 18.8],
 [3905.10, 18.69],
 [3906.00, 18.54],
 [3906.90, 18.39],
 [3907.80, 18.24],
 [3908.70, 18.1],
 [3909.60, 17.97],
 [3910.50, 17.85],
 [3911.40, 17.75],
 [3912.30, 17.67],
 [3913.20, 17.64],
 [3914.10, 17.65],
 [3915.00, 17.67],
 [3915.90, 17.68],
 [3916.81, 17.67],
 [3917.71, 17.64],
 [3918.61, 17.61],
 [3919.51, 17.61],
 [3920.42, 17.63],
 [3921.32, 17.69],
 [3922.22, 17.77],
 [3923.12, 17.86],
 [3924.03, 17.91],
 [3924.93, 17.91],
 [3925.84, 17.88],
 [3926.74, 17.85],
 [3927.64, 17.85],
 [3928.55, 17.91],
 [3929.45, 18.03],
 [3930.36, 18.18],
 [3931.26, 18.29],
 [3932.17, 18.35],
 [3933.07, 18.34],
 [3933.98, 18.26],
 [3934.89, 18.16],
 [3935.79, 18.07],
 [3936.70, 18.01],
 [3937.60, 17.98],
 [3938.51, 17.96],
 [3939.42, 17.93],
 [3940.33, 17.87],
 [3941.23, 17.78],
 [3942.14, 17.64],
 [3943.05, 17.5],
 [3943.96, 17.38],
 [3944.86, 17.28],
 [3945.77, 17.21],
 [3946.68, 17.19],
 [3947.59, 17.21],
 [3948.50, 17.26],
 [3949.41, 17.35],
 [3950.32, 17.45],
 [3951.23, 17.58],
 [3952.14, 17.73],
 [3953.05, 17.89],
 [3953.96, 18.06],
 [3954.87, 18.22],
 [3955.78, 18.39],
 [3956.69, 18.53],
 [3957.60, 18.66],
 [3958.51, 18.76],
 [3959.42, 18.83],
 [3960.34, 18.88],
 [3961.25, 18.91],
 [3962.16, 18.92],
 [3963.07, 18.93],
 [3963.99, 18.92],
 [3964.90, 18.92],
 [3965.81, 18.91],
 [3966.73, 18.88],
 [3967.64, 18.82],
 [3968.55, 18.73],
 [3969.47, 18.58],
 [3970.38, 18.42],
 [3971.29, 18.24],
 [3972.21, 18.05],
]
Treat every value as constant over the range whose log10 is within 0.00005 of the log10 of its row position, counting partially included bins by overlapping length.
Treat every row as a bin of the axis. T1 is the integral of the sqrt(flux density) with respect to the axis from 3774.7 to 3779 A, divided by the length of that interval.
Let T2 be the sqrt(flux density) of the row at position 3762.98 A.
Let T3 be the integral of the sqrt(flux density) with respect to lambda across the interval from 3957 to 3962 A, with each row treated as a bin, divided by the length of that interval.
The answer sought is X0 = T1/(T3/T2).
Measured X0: 4.58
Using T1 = 4.43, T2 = 4.48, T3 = 4.34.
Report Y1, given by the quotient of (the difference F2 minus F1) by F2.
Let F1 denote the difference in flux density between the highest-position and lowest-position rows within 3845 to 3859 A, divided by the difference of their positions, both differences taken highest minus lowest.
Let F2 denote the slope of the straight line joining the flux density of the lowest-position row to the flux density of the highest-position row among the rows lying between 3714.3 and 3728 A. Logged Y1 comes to 0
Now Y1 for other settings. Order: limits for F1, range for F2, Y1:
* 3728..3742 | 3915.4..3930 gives 8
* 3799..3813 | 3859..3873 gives 1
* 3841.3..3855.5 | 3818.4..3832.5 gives -6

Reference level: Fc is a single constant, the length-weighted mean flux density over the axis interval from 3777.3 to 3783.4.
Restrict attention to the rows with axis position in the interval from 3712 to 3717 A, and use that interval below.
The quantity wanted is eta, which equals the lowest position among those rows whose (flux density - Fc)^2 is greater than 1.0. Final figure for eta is 3712.21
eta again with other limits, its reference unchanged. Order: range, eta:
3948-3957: 3948.50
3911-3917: 3911.40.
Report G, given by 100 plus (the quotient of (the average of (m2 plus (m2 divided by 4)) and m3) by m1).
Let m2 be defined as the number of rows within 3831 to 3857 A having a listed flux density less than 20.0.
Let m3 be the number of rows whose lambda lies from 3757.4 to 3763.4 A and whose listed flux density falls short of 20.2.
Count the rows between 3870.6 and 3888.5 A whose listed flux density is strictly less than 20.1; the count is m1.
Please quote 107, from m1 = 3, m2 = 29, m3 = 3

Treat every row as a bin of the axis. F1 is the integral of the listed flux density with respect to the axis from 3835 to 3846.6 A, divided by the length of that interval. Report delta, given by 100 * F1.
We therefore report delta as 1875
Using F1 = 18.7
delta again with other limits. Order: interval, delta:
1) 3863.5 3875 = 2209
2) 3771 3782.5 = 1974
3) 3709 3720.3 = 2096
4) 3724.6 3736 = 2204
